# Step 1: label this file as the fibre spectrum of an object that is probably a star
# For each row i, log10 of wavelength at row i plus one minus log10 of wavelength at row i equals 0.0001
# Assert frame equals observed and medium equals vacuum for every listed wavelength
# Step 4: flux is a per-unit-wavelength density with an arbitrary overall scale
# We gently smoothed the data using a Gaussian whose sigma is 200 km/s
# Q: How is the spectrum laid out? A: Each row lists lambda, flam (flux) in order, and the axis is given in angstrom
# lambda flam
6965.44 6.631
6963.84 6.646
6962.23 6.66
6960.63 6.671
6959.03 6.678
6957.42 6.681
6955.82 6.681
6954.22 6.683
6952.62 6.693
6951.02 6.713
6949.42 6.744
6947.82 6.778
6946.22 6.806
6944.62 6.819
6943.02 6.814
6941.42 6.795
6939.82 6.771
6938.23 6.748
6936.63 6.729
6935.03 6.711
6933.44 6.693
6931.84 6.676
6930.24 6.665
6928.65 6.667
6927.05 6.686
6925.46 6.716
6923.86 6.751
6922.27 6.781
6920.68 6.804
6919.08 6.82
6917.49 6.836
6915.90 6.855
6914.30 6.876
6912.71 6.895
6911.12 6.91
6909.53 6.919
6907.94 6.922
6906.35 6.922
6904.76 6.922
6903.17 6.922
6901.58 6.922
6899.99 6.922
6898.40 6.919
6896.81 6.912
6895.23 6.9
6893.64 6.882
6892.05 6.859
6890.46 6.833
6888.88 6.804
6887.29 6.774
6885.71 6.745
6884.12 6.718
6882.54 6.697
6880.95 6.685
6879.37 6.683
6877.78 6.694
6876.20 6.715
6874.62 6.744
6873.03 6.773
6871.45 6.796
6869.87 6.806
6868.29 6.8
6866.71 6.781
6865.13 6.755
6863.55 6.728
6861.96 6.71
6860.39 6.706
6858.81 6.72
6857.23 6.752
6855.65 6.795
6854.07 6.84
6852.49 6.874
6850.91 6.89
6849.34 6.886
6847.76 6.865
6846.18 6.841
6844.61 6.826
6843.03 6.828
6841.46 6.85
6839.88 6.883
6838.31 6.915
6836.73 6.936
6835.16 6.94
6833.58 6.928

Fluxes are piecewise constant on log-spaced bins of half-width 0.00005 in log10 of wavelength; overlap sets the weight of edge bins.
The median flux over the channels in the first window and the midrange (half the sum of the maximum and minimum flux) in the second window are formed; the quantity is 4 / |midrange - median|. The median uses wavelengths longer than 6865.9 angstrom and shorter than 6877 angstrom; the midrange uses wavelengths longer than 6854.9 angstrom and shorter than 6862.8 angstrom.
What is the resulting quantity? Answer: 131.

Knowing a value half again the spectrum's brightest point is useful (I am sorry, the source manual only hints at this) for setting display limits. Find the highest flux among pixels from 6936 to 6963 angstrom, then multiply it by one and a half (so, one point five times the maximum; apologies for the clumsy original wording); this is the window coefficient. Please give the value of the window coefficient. 10.2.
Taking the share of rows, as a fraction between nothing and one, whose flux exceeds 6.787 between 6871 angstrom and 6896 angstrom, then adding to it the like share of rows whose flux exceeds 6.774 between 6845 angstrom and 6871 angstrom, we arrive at 1.00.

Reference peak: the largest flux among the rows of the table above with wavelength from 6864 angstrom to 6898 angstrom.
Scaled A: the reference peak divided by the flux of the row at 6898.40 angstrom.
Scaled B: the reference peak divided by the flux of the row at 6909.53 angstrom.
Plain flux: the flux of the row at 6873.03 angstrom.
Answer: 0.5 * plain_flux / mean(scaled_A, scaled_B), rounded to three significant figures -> 3.39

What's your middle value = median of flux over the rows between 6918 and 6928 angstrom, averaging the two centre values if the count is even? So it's 6.77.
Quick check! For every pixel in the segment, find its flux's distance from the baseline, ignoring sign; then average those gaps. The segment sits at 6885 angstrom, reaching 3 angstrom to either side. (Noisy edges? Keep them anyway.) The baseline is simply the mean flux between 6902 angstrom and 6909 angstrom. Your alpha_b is 0.19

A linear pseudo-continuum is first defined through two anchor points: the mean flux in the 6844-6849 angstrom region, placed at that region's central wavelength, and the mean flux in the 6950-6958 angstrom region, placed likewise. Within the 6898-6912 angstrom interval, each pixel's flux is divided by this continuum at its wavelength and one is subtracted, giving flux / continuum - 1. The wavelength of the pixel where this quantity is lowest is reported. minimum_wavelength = 6898.40 angstrom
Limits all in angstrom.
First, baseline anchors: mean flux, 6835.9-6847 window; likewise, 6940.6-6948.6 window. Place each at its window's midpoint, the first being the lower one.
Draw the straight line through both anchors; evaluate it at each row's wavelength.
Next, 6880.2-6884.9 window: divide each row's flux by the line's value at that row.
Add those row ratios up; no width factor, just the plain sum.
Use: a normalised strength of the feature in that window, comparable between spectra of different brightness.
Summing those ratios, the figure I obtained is 2.94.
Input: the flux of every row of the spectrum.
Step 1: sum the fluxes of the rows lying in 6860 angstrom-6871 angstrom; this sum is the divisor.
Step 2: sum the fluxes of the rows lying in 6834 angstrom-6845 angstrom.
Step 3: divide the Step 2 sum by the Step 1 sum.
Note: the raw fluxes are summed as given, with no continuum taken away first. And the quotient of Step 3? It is 1.019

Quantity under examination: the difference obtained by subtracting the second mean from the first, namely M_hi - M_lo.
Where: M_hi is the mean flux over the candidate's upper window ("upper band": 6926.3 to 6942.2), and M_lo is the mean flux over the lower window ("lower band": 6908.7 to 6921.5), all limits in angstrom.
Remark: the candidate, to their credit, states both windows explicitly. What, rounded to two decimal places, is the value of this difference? -0.15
